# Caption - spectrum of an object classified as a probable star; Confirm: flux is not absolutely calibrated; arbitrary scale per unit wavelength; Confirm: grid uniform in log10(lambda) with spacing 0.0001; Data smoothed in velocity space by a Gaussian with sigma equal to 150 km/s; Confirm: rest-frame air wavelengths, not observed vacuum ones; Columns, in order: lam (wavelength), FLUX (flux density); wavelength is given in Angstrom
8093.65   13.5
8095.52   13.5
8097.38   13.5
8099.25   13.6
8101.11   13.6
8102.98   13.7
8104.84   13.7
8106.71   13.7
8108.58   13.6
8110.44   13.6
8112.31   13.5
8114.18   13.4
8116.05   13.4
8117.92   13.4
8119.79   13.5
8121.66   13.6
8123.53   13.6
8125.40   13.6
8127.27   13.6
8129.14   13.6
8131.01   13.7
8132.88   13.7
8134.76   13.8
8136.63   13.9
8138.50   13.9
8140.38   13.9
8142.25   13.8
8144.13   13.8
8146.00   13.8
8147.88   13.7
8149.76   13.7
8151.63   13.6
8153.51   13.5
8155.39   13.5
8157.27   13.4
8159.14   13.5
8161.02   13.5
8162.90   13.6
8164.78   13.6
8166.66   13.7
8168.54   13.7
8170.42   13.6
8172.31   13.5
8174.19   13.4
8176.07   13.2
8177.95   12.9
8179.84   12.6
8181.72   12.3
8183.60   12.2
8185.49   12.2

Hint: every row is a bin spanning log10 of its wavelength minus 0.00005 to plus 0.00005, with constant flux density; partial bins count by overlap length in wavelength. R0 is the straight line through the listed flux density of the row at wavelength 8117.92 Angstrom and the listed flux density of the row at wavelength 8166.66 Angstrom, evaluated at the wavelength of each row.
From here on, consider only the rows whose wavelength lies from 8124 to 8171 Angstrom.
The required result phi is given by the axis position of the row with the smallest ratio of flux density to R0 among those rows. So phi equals 8157.27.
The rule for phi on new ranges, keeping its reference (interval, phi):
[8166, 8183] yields 8181.72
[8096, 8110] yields 8097.38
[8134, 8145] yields 8144.13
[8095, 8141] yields 8117.92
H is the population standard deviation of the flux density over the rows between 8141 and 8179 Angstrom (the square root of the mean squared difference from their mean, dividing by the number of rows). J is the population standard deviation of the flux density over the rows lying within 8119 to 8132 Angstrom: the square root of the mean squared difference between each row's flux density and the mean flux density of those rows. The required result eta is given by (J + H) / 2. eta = 0.13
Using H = 0.21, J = 0.05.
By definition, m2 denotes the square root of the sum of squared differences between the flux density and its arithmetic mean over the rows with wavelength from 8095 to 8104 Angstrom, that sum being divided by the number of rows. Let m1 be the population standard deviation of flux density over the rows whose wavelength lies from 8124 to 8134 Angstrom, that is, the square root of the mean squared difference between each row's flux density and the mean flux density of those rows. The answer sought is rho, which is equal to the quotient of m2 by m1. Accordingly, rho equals 1.5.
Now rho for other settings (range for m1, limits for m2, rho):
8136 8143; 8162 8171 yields 1.1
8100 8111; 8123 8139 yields 2.4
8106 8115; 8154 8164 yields 0.6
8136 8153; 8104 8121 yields 1.2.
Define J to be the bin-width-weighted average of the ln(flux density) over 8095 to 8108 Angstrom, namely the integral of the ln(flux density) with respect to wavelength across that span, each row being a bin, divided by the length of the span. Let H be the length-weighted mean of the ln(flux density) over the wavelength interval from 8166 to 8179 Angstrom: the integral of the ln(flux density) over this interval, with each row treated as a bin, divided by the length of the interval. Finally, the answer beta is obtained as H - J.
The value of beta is -0.02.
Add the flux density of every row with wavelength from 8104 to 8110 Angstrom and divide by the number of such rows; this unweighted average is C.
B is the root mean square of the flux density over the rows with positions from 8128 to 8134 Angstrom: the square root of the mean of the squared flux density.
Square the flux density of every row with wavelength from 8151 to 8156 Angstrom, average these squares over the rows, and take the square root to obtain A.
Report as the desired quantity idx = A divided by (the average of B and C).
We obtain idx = 0.99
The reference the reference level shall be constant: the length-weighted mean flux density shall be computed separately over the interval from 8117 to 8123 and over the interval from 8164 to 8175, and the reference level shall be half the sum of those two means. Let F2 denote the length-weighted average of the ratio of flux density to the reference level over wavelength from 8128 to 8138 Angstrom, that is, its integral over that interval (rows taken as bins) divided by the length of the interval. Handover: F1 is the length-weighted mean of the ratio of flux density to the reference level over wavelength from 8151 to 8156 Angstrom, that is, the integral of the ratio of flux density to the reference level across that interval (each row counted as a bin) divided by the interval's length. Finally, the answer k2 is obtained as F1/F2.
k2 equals 0.983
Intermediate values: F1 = 1.00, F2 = 1.02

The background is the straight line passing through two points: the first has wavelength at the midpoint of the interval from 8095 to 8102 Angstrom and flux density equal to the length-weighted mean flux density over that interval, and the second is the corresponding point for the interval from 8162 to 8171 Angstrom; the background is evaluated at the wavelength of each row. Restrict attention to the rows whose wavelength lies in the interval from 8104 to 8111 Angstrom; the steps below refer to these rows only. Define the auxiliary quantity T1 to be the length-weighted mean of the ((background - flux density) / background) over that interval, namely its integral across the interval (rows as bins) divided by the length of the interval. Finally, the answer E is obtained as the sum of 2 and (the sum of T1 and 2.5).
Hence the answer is 4.49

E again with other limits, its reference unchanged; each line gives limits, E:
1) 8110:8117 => 4.51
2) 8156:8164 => 4.51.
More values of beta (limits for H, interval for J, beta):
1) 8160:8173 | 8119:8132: 0.00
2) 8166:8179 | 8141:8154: -0.02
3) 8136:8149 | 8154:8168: 0.02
